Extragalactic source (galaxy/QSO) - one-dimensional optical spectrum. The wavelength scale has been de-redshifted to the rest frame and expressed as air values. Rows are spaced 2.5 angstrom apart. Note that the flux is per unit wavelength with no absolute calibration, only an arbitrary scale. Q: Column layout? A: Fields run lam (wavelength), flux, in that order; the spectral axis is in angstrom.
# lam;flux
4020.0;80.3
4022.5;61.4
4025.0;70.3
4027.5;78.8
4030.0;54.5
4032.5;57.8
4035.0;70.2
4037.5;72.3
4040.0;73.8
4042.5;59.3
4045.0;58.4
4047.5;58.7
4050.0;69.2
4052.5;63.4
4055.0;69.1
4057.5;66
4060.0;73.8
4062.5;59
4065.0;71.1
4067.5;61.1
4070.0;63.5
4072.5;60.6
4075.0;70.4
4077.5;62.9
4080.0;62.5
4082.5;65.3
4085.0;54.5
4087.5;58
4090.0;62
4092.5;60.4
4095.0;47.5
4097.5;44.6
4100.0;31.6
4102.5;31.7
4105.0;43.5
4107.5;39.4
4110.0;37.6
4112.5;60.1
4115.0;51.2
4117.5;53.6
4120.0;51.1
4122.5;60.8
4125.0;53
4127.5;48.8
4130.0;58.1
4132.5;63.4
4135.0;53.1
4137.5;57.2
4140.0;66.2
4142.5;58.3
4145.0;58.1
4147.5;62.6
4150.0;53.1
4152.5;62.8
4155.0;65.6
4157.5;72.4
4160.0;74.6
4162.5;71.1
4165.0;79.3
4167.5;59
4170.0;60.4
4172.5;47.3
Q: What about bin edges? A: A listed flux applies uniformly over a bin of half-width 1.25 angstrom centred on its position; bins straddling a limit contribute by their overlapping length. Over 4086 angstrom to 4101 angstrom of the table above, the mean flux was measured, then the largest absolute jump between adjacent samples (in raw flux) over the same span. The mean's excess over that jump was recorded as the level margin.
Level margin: 38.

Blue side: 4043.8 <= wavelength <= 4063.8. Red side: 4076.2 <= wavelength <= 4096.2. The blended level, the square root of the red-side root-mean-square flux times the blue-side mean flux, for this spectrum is 62.0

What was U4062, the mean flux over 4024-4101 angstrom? 62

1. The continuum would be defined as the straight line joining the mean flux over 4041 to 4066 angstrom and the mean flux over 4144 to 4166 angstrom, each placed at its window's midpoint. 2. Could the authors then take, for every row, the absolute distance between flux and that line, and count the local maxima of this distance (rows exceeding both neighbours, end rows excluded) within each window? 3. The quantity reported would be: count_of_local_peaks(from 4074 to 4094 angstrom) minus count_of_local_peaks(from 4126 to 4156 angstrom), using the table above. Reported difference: -1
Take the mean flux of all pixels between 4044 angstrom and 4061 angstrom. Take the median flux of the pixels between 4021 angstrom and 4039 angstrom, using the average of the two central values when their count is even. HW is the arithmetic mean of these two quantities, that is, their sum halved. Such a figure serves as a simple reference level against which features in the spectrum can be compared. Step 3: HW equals 68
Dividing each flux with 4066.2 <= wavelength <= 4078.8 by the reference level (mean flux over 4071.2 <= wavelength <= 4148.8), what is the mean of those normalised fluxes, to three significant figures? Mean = 1.17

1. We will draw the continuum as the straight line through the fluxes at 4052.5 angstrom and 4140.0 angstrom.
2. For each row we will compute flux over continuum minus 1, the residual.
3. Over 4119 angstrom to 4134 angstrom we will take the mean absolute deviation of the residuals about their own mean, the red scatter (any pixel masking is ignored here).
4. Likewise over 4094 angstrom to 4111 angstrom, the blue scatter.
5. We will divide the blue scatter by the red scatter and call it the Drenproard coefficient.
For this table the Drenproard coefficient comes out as 1.0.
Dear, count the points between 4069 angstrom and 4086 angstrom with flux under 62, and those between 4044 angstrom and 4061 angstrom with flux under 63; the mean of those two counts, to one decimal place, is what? 2.0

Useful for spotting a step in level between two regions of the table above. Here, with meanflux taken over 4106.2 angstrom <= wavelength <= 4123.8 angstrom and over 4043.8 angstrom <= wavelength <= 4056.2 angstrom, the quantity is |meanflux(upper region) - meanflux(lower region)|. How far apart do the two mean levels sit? 13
